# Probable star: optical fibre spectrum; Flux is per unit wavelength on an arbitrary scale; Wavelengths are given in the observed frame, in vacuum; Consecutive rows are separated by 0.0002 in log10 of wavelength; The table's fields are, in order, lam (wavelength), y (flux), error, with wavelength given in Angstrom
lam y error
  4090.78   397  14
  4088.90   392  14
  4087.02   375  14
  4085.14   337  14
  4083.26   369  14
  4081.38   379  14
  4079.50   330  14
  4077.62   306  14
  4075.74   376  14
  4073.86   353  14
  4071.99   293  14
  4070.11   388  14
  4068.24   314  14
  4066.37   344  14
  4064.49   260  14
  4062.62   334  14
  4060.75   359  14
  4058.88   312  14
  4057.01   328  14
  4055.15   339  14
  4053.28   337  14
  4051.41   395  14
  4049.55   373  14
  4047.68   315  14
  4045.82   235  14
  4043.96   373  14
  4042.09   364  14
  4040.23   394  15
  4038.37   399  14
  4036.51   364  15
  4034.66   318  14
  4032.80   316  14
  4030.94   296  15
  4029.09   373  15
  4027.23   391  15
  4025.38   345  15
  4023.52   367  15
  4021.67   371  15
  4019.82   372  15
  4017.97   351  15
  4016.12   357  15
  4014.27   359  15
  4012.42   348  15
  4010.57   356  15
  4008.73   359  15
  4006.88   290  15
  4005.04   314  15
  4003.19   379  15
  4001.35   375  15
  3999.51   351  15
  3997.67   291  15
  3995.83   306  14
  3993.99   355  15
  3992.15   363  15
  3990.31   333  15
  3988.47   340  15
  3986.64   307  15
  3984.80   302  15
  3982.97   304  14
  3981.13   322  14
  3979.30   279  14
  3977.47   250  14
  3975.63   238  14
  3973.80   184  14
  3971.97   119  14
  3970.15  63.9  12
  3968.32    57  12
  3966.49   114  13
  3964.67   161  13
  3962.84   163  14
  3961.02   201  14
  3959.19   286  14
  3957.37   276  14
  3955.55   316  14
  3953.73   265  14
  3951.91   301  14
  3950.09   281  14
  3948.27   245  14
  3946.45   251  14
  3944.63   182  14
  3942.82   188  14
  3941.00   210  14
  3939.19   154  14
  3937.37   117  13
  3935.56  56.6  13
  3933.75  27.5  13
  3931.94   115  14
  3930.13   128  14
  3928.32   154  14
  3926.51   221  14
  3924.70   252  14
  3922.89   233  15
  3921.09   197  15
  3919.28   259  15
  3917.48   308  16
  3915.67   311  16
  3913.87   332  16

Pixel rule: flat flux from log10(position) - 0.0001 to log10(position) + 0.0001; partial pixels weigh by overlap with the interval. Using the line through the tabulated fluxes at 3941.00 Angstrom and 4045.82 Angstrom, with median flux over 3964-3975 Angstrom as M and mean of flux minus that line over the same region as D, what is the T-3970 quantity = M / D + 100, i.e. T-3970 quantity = 99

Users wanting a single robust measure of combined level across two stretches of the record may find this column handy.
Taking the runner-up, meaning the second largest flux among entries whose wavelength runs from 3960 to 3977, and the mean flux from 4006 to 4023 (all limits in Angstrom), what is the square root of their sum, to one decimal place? 23.5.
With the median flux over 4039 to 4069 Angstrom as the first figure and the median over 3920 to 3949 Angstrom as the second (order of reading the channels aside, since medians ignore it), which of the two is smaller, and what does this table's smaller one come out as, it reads 185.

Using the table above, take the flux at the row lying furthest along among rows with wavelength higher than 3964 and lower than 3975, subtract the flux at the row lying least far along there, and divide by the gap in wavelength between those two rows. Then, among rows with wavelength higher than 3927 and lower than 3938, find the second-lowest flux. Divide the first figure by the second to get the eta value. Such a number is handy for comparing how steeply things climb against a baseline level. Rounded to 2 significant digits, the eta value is 0.045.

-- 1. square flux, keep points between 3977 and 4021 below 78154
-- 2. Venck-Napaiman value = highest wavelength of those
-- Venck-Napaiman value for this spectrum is 3979.30 Angstrom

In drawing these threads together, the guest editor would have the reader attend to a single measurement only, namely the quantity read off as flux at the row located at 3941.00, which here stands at 210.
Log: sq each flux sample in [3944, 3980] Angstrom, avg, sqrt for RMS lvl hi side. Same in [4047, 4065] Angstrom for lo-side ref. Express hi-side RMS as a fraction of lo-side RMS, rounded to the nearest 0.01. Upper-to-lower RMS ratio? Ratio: 0.67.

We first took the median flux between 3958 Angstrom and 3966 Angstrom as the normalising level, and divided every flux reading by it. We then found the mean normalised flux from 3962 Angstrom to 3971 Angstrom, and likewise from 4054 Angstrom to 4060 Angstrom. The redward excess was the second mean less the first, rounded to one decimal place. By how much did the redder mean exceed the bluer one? 1.2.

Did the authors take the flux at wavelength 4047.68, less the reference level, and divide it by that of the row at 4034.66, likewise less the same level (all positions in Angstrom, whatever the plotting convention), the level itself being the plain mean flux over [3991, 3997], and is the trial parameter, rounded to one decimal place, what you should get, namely 1.1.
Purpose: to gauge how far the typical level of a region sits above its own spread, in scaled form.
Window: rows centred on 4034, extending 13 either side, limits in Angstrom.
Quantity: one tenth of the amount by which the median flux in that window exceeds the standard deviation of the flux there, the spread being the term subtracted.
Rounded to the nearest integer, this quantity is 32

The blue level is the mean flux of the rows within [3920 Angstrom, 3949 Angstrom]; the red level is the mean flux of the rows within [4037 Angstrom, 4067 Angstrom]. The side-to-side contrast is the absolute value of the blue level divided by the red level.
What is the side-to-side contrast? 0.50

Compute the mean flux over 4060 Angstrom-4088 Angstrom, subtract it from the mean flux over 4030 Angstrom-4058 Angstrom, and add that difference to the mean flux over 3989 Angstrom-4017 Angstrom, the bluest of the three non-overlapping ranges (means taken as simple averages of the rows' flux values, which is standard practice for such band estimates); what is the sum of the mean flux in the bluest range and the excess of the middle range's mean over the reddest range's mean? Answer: 344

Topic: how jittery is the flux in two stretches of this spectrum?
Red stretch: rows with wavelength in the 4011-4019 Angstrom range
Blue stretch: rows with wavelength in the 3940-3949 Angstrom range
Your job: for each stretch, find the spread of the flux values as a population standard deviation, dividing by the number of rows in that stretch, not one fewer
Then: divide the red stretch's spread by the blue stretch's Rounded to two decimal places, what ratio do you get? 0.16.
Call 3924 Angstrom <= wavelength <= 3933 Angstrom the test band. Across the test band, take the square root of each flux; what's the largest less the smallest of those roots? 5.2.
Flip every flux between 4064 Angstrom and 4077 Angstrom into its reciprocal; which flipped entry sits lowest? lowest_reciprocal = 0.0026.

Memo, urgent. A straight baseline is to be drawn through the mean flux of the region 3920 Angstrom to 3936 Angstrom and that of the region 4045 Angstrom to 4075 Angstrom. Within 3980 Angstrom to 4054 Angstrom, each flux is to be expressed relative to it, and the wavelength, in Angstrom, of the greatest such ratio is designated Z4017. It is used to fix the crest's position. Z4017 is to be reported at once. 3992.15 Angstrom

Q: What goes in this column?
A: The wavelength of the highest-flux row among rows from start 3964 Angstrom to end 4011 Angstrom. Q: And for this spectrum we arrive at 4003.19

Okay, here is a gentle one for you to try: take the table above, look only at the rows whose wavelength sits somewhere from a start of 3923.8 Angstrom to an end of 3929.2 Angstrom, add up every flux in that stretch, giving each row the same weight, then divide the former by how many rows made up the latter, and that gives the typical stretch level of 209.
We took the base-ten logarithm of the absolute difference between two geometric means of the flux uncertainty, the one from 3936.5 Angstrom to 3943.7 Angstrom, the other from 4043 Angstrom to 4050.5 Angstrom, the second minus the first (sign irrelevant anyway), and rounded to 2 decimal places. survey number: -0.59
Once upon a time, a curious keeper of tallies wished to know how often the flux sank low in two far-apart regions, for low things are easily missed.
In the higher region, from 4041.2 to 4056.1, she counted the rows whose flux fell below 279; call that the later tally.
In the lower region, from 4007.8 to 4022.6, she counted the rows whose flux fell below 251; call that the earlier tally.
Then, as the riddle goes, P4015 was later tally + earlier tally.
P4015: 1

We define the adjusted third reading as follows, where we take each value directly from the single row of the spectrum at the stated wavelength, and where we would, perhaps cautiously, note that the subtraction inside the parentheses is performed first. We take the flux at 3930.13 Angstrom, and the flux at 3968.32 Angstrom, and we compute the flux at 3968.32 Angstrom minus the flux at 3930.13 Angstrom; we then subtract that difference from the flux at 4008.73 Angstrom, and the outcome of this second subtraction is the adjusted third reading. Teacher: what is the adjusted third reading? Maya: 430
